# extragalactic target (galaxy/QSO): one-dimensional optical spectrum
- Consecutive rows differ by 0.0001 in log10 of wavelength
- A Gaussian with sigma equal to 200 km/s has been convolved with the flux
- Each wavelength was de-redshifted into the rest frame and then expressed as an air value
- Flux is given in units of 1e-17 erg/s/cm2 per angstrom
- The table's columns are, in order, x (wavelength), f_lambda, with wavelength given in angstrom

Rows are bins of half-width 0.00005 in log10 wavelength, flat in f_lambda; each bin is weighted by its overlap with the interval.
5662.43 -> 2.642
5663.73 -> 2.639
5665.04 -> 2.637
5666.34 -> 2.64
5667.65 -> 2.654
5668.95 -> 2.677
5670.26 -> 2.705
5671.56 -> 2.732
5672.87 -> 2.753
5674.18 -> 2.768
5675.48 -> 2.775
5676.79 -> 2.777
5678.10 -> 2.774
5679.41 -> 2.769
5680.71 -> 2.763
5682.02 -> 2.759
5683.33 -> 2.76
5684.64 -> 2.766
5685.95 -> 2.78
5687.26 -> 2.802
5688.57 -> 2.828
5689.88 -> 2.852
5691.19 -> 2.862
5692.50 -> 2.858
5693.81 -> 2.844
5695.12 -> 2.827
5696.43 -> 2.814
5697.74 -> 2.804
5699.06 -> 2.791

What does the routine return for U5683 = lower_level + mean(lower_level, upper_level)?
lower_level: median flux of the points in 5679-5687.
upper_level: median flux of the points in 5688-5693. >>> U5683 5.57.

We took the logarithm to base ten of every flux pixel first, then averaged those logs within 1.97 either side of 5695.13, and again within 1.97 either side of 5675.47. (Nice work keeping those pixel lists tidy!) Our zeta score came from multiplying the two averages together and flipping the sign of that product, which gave -0.200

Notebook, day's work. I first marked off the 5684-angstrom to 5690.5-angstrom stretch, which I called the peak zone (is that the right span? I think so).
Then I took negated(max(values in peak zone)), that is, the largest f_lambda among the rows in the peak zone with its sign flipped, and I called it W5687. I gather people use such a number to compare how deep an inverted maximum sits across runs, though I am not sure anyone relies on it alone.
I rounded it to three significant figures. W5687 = -2.85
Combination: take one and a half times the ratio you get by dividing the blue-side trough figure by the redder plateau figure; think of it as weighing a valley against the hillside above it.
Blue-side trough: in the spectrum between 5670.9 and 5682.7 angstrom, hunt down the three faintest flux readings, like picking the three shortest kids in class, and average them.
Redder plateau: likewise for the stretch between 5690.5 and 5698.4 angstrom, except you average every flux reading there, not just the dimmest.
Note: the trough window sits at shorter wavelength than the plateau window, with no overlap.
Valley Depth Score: 1.454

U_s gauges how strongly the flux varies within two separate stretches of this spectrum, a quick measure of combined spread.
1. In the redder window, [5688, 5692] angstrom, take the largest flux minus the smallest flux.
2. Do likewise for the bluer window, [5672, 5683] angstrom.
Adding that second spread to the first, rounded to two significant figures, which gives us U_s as 0.058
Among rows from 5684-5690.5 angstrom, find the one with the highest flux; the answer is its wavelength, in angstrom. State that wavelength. 5689.88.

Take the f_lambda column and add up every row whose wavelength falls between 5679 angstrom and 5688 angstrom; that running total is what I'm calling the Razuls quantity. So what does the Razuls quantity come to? 19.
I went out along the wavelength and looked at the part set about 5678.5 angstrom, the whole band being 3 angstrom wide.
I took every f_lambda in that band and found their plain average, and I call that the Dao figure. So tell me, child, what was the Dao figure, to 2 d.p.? 2.77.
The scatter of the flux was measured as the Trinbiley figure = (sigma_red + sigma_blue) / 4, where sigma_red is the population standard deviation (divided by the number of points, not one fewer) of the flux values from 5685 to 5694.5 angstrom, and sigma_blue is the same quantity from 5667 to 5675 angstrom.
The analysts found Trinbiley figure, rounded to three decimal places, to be 0.017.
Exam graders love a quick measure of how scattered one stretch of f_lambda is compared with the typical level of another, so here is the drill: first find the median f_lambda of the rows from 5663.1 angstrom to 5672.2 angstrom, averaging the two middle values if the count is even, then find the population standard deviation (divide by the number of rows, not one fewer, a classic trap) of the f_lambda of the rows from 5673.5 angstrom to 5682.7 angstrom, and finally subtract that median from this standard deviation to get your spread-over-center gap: -2.648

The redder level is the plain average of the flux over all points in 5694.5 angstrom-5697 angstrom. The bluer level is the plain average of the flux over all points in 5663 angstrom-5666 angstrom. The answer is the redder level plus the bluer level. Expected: 5.46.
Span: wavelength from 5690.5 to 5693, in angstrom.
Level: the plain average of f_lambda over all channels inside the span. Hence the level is 2.86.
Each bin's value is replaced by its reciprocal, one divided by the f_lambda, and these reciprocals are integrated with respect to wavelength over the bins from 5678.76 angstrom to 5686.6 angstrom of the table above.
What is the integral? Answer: 2.84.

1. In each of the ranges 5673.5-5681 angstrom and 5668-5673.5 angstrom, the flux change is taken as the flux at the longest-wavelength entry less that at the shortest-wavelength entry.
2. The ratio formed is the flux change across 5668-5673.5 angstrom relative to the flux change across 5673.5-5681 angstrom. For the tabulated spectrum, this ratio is -15.2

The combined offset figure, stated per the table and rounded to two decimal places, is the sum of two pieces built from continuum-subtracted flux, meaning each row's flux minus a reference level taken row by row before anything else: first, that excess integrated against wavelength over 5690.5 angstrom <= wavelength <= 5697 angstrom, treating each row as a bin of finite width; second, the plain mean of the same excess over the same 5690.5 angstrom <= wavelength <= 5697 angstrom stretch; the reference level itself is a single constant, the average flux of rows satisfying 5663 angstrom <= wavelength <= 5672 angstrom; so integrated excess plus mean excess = 1.30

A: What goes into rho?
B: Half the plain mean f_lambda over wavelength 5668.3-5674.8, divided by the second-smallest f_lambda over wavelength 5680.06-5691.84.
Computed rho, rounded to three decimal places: 0.494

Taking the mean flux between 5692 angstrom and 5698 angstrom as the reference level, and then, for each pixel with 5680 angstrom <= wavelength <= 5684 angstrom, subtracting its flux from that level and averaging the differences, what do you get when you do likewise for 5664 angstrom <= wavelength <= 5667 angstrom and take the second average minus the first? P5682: 0.12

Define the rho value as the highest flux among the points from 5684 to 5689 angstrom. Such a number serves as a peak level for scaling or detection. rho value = 2.828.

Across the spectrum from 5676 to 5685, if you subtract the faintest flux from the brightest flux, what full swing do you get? 0.018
